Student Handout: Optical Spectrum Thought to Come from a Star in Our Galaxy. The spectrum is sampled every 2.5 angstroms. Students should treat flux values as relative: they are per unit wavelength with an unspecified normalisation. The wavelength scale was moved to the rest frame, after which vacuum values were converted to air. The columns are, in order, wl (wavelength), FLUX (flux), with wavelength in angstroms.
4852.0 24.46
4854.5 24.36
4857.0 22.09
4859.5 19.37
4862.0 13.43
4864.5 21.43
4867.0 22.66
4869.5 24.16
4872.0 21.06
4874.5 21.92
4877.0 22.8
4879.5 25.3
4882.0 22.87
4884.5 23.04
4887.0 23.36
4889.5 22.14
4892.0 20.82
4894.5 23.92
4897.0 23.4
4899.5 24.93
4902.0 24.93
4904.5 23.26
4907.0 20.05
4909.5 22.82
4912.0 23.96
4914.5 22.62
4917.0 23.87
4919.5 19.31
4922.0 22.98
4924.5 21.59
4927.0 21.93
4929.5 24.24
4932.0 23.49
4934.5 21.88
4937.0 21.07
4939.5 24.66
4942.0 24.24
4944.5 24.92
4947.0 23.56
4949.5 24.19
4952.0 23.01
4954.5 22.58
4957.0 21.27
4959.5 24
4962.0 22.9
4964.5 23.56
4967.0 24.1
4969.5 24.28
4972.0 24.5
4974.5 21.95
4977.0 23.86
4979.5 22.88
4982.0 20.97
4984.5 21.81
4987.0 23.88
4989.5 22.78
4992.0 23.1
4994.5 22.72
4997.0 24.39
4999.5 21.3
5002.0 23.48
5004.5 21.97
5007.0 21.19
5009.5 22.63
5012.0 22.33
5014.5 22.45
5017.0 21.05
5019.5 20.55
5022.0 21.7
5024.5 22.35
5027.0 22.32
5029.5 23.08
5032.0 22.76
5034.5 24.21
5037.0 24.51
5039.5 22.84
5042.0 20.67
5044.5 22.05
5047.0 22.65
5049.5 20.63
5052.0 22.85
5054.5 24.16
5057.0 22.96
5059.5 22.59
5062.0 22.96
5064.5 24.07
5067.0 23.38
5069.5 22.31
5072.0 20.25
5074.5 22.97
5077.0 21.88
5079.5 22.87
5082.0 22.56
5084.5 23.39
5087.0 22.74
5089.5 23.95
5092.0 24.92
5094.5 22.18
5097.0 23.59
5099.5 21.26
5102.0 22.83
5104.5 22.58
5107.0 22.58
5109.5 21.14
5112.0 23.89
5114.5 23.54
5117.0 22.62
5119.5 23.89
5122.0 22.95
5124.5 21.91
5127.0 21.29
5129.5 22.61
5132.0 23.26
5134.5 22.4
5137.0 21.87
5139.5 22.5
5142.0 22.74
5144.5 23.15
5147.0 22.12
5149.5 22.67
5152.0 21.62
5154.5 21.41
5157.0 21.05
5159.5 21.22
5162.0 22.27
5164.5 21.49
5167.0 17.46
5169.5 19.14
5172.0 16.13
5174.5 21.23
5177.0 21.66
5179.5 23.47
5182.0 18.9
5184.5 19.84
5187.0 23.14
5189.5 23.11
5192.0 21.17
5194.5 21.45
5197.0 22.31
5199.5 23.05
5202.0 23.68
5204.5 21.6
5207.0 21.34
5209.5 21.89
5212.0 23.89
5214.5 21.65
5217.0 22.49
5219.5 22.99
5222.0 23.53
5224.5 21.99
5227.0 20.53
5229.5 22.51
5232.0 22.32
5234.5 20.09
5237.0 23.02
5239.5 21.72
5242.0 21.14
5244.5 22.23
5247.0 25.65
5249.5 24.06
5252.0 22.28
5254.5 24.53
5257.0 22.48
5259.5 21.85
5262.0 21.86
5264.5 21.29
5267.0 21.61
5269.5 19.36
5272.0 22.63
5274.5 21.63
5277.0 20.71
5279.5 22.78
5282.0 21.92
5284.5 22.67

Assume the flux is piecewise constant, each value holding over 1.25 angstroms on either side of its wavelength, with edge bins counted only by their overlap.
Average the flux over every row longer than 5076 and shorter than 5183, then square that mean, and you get 487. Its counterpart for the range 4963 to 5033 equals 513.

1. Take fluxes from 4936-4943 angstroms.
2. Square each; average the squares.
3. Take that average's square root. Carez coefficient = 23.4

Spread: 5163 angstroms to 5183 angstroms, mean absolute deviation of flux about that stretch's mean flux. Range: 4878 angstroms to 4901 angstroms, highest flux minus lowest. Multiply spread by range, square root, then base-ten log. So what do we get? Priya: 0.48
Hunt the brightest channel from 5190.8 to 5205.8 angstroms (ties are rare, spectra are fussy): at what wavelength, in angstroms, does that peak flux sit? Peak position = 5202.0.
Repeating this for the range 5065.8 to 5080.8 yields 5067.0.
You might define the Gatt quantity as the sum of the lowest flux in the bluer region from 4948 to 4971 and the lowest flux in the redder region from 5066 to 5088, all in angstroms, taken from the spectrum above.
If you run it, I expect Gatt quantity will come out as 42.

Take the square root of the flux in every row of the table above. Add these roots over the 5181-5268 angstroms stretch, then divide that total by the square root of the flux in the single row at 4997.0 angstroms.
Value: 33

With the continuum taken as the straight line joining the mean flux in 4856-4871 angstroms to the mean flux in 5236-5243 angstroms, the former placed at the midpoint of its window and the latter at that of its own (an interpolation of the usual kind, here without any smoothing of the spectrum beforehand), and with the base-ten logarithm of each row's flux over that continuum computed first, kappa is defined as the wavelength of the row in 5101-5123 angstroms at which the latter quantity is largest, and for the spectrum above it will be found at 5112.0 angstroms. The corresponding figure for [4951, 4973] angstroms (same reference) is 4972.0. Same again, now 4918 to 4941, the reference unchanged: 4939.5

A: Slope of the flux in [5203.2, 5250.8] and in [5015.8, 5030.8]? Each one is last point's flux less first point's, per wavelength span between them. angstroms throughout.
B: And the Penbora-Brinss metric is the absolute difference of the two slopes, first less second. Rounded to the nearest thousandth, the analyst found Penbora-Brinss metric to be 0.108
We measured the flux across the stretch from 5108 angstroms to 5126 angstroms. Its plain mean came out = 22.8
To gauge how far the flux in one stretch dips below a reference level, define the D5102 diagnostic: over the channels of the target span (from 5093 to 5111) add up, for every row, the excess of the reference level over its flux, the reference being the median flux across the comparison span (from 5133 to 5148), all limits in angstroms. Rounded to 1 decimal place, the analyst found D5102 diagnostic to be 1.0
